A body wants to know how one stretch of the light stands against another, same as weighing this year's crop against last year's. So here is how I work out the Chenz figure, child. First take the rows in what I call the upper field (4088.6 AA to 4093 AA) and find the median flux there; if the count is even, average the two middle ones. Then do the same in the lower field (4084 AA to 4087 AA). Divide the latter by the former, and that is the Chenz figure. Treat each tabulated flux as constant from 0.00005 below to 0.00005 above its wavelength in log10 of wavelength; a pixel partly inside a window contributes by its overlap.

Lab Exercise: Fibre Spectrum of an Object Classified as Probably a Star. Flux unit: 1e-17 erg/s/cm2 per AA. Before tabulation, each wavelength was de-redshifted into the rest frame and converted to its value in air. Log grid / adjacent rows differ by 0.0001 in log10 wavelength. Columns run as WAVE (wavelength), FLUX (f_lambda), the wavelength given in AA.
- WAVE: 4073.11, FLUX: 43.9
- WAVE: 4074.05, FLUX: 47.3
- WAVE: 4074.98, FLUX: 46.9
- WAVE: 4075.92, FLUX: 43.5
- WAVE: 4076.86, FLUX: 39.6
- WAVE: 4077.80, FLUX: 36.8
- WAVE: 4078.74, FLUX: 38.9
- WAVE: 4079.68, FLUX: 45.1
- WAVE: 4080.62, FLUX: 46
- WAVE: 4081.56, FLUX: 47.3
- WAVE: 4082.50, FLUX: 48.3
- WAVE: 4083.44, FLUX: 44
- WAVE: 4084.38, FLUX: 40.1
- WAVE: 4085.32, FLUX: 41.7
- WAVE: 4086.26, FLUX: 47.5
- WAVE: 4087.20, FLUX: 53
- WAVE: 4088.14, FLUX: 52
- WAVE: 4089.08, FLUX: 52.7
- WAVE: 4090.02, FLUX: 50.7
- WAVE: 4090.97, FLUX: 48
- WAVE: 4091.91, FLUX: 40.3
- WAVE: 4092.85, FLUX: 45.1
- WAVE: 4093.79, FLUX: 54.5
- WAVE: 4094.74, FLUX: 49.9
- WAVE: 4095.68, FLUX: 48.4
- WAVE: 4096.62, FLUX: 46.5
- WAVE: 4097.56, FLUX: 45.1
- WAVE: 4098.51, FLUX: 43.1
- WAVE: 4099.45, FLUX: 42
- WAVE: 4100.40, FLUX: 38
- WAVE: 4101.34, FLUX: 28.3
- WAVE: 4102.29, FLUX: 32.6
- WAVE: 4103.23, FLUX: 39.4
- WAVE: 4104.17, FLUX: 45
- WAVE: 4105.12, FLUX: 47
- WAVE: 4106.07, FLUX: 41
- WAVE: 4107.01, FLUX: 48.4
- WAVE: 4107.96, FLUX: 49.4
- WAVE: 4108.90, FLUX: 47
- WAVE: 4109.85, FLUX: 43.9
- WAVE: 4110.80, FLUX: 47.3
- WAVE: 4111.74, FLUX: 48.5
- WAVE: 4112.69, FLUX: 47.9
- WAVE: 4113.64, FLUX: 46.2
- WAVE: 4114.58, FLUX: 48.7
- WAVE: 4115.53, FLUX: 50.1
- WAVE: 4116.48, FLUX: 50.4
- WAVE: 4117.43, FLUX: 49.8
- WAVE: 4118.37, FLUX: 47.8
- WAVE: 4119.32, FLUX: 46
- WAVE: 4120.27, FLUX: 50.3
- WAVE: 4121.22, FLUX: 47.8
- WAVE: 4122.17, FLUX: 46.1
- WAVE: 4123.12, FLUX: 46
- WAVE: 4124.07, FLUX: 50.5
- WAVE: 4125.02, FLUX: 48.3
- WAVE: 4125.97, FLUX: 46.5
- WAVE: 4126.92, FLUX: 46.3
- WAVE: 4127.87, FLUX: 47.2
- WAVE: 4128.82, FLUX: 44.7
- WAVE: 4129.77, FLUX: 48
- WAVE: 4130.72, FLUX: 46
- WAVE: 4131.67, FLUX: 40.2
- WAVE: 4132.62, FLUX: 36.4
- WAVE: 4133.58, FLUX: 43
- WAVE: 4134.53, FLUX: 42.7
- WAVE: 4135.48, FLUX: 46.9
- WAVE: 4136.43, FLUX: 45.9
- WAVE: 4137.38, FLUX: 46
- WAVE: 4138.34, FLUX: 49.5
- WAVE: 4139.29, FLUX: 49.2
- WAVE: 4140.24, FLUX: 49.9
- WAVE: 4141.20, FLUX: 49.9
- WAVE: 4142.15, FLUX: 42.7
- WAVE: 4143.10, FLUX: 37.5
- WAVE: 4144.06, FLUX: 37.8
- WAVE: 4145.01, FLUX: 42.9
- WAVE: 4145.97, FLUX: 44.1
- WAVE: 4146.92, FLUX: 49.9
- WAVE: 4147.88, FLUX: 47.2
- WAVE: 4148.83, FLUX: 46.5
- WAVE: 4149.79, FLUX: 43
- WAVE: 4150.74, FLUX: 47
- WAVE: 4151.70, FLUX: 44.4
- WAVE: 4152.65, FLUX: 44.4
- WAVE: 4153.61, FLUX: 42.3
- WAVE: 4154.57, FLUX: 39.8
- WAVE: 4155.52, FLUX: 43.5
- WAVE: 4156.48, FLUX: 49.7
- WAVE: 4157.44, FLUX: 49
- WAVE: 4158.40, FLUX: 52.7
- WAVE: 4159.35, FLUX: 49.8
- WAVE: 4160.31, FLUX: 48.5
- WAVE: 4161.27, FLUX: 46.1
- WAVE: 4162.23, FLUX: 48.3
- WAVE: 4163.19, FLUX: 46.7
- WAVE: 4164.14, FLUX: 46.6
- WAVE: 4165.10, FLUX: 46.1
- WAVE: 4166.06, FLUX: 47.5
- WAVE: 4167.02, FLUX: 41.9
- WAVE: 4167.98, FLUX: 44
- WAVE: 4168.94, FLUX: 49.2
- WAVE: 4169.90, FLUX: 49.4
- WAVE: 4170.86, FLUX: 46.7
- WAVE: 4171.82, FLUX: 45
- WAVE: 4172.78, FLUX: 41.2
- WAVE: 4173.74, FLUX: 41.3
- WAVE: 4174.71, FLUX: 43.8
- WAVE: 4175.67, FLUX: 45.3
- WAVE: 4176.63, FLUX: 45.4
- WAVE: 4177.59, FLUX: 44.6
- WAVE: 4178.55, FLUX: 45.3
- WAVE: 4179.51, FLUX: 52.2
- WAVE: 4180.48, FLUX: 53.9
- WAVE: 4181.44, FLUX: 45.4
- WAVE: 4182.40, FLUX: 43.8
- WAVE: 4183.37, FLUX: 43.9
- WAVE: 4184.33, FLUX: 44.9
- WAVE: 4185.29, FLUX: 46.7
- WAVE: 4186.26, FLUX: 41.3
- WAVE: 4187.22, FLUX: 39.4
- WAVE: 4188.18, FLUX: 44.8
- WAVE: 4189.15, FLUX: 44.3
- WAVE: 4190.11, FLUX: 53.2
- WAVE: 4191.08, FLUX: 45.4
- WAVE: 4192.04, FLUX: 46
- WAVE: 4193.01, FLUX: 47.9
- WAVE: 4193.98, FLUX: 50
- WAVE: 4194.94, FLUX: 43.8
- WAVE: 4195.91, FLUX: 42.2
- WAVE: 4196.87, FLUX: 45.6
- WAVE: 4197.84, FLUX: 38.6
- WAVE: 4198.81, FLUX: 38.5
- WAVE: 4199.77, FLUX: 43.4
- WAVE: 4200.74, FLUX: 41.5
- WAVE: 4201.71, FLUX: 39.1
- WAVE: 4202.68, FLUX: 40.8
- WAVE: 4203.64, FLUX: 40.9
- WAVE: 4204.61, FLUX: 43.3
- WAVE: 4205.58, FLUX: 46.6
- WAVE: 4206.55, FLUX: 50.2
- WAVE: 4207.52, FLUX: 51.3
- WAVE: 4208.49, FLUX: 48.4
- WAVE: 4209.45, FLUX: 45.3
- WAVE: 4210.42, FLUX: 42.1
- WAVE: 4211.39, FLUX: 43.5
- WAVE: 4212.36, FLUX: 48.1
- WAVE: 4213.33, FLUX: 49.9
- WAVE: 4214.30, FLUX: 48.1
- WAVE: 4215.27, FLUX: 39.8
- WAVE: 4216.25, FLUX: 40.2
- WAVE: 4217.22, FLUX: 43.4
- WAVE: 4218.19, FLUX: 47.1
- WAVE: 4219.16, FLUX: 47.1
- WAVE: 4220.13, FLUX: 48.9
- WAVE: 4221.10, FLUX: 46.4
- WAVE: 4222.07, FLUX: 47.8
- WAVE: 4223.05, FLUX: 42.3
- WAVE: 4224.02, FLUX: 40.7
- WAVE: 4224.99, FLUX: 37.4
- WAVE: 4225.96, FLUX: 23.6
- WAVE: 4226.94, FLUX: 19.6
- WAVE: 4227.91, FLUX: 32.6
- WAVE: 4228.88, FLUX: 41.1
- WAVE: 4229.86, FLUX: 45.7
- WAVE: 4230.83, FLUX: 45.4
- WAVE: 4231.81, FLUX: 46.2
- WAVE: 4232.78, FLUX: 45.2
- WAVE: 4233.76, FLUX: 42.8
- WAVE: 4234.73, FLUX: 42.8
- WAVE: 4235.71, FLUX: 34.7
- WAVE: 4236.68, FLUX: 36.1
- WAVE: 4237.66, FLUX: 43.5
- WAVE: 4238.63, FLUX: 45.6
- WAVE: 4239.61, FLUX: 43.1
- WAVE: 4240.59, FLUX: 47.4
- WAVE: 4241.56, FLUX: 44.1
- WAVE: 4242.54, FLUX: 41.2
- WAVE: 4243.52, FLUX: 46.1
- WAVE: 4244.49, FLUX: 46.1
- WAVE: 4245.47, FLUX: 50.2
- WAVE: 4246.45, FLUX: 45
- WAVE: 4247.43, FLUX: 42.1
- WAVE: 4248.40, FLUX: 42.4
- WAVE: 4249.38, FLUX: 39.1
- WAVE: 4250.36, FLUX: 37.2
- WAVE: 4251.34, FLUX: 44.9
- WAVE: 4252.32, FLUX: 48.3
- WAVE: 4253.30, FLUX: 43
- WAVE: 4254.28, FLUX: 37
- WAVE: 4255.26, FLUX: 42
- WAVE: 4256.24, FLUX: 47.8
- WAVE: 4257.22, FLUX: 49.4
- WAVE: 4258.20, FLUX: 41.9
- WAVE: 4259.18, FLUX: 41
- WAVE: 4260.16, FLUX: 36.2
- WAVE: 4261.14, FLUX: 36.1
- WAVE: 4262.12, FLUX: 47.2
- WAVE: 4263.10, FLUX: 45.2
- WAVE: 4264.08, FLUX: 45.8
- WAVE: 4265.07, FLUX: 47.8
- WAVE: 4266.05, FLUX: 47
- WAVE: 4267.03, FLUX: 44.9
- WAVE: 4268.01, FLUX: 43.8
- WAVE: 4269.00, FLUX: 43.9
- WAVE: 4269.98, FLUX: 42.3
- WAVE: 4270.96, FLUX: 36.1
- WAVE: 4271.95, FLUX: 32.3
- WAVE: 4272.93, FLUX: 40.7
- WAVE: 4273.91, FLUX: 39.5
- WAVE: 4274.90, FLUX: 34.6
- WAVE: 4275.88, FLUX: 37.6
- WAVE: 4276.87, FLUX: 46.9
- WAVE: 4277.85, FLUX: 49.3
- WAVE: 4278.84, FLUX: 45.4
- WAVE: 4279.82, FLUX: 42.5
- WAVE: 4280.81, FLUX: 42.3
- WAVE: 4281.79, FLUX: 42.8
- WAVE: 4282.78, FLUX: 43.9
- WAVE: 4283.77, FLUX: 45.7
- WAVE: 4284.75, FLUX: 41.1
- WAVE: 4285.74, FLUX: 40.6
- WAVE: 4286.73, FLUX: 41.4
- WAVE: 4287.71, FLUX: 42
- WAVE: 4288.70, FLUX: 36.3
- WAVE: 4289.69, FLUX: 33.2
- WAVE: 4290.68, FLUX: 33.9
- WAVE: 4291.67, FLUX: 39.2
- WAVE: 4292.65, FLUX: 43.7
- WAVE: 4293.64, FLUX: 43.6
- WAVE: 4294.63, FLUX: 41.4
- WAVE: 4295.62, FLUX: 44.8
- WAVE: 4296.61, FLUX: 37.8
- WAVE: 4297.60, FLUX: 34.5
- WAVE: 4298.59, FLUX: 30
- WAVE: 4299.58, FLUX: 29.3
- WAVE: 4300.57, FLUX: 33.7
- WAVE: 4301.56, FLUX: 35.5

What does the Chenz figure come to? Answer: 0.87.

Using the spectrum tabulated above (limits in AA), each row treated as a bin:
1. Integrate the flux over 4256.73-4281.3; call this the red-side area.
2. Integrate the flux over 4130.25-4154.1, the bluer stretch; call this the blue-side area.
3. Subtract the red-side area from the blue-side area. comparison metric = 22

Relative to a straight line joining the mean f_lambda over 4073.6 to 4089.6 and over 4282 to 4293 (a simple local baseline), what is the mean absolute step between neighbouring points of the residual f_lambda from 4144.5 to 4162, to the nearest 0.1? 2.7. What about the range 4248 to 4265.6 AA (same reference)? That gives 4.1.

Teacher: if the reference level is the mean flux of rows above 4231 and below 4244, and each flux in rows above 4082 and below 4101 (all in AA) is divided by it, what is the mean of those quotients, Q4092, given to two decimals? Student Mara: 1.08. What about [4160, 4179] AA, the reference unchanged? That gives 1.06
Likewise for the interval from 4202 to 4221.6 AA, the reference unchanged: 1.06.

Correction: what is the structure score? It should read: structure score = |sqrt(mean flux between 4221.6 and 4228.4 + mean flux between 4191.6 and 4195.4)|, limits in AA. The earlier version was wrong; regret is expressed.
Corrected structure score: 9.04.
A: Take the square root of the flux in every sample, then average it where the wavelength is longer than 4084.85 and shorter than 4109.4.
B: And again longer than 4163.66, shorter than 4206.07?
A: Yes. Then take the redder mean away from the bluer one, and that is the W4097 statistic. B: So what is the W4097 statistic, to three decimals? 0.023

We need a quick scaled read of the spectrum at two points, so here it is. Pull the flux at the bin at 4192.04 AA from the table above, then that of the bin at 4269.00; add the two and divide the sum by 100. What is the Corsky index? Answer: 0.90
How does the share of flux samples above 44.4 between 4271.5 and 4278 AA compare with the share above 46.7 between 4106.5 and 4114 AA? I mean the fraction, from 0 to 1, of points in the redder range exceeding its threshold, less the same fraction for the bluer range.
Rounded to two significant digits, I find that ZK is -0.46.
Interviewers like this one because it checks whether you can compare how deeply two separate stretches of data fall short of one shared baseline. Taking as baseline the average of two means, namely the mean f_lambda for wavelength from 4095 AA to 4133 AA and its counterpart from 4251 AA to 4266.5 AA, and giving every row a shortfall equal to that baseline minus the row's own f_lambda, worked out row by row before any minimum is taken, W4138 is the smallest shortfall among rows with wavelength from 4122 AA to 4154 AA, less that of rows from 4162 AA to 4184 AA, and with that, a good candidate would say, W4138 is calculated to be 3.4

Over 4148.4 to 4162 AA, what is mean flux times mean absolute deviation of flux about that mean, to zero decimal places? 131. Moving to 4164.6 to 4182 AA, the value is 117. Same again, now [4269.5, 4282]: 157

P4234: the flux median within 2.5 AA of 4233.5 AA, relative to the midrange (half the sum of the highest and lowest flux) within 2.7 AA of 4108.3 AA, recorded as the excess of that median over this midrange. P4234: -2.4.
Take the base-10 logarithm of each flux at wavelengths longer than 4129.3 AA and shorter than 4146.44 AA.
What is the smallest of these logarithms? 1.56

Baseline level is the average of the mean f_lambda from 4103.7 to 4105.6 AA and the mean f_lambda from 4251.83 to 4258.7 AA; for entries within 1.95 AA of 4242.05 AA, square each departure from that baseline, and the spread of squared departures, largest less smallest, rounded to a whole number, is 14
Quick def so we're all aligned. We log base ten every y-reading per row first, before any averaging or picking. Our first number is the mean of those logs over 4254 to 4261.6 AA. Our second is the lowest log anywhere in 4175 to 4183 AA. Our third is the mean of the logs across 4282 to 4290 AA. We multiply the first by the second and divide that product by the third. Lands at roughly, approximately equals 1.65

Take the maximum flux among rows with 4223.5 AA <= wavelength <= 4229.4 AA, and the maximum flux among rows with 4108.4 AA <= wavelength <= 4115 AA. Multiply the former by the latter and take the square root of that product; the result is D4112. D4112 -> 44.7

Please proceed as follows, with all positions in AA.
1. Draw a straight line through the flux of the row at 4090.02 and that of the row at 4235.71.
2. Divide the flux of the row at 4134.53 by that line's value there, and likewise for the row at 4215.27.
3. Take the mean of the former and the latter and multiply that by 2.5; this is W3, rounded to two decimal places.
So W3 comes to 2.51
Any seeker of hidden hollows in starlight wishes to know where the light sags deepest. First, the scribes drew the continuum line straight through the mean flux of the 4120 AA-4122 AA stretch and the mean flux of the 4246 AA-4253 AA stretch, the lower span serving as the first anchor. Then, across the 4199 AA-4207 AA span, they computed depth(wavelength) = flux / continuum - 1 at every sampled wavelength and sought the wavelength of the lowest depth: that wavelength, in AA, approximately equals 4201.71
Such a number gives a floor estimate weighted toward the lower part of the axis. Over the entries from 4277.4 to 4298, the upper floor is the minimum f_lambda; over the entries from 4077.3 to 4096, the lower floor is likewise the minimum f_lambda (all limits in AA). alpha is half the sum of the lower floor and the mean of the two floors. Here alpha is 36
